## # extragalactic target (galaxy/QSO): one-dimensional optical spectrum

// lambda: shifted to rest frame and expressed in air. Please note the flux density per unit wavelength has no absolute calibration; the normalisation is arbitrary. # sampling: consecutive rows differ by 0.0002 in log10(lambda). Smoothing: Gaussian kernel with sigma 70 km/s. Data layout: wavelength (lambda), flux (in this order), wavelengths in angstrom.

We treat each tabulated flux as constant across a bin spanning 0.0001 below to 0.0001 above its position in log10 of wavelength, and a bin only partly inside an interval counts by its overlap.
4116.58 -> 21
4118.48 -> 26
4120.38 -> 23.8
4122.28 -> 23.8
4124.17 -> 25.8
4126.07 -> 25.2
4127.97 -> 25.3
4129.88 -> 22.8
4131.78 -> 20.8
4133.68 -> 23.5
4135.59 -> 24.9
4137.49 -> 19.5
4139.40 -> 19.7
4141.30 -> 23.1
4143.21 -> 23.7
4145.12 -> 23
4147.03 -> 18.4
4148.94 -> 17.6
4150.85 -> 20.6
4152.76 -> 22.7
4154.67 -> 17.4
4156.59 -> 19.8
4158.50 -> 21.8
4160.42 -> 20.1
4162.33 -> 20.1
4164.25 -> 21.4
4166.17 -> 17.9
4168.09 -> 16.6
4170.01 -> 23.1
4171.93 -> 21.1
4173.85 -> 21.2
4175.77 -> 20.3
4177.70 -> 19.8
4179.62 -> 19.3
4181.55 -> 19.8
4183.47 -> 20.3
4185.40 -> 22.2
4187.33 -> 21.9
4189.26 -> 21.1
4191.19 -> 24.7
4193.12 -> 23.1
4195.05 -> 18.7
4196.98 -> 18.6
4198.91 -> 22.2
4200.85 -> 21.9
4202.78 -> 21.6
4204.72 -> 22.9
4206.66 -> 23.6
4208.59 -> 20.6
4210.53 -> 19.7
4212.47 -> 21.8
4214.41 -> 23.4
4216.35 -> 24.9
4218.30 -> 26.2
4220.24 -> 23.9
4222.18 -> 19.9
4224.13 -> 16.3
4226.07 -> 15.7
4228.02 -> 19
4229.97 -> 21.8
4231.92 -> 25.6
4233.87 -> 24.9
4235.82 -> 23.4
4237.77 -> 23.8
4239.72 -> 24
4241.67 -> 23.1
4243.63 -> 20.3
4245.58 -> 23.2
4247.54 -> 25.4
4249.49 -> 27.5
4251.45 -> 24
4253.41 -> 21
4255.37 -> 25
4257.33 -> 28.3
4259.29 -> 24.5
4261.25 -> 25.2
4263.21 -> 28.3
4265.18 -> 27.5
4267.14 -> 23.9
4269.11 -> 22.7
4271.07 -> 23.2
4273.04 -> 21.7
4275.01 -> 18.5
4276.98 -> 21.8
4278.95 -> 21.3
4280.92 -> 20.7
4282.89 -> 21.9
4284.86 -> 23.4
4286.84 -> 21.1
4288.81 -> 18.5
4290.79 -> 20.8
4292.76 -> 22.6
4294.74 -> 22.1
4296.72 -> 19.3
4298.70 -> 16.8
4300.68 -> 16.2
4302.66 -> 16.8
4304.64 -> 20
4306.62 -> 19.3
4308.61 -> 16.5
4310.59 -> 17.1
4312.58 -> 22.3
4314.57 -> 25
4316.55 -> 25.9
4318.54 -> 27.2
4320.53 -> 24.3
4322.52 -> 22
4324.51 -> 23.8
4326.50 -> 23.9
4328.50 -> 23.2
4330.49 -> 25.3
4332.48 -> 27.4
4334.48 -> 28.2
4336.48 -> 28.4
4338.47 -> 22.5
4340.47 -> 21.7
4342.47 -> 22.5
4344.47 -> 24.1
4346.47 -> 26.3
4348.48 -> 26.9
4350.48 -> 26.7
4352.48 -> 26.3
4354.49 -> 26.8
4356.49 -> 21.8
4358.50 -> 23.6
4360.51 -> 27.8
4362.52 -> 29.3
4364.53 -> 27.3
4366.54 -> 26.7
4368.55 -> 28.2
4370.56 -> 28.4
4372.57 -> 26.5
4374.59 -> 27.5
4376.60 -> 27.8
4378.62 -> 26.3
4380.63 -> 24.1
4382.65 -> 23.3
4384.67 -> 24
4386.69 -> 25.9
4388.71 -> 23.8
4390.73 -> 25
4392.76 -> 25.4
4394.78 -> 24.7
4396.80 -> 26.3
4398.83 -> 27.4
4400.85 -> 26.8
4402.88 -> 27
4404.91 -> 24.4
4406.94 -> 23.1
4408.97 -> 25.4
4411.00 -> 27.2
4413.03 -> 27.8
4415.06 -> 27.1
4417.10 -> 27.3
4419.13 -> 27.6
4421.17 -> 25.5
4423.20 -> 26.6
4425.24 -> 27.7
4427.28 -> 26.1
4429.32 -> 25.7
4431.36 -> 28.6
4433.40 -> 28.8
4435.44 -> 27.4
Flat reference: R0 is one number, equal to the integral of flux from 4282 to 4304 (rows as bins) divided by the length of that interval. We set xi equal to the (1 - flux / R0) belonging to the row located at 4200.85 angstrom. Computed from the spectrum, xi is -0.10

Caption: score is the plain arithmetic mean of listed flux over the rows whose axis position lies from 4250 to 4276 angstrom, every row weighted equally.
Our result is 24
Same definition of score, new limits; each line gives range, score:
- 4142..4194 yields 21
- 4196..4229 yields 21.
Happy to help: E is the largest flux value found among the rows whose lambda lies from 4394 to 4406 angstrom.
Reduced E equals 27.4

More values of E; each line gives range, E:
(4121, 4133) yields 25.8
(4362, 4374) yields 29.3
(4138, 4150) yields 23.7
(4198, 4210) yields 23.6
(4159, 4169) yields 21.4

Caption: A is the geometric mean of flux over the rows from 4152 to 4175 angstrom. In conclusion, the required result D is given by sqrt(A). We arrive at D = 4.49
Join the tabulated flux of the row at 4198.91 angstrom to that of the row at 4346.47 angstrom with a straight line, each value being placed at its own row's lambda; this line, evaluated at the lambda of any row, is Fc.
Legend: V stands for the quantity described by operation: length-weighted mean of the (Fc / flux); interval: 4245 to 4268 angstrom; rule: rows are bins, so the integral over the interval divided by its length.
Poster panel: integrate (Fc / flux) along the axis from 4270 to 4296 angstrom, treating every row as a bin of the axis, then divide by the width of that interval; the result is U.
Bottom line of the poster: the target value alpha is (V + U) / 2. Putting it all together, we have 1.05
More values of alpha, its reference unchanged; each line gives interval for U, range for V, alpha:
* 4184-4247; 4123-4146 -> 0.97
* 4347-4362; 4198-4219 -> 1.02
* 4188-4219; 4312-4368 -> 1.03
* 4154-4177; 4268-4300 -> 1.12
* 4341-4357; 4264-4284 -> 1.08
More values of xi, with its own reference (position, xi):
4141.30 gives -0.16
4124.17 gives -0.29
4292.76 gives -0.13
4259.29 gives -0.23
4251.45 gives -0.20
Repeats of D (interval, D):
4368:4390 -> 5.09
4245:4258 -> 4.98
